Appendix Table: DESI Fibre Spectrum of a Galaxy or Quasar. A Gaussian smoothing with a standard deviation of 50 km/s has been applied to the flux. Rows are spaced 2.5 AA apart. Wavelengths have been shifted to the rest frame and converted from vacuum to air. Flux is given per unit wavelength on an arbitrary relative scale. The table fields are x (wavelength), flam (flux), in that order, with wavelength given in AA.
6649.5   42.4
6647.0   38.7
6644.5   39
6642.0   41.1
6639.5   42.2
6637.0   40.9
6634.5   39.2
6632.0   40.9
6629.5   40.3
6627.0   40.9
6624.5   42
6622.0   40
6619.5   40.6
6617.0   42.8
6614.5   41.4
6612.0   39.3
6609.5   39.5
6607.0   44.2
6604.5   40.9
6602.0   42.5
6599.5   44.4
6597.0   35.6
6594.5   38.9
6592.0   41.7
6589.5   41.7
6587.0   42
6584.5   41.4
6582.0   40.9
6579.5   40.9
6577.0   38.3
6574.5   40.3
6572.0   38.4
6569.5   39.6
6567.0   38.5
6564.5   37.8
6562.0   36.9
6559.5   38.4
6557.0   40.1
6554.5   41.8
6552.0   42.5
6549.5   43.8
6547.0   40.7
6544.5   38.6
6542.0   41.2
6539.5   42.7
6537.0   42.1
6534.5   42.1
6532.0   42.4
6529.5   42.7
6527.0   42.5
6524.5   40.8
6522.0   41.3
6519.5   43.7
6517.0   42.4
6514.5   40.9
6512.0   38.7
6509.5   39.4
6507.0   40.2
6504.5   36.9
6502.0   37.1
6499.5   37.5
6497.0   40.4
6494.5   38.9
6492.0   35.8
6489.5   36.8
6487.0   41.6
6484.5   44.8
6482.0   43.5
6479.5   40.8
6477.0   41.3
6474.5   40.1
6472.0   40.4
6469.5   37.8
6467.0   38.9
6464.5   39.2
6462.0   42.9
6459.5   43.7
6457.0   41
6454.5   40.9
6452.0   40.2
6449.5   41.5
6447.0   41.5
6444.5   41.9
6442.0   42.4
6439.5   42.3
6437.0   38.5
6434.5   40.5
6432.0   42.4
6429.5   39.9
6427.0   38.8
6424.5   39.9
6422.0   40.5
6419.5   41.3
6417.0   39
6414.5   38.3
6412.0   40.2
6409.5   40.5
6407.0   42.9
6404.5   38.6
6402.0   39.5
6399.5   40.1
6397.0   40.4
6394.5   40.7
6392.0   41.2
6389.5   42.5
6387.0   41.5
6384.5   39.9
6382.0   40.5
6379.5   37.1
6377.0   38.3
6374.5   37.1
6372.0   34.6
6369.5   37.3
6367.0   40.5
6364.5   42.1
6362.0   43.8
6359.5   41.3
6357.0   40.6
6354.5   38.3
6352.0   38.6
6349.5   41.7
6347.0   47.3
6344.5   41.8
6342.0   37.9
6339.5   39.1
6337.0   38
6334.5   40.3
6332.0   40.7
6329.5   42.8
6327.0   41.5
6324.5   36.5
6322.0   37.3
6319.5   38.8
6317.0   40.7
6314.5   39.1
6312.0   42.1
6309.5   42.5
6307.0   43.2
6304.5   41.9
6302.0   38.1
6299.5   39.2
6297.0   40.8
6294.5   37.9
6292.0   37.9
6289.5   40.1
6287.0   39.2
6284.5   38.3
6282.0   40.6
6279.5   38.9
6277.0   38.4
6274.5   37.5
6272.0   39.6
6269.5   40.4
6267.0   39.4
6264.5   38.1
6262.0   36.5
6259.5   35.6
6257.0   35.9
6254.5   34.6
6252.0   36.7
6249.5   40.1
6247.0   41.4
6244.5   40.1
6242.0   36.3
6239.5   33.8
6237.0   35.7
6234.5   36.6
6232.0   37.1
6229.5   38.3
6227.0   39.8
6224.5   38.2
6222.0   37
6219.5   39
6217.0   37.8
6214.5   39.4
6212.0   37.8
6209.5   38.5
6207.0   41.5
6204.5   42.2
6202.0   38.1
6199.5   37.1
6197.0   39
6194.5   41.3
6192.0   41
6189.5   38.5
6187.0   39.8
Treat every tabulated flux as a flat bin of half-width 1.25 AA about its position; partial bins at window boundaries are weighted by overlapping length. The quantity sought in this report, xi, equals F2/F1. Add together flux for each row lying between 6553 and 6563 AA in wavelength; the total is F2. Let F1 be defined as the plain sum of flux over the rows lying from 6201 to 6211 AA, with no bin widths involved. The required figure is 0.98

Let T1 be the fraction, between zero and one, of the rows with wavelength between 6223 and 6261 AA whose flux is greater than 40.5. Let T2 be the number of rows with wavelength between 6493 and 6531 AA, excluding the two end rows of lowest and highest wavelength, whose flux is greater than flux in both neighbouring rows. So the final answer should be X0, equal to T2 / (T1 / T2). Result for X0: 135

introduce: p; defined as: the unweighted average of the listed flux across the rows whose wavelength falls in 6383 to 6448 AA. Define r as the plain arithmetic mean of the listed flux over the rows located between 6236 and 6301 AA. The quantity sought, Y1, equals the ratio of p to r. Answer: 1.06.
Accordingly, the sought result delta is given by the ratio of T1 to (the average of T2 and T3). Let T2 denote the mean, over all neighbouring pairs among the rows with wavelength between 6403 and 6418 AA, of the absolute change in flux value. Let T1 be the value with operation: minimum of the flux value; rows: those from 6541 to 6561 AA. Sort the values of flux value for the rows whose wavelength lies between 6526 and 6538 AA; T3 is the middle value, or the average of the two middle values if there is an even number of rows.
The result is 1.73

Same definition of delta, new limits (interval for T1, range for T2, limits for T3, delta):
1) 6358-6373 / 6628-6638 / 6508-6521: 1.64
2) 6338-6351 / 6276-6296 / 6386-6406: 1.81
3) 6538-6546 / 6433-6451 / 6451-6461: 1.83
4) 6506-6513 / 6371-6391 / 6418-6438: 1.85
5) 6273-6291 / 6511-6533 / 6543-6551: 1.79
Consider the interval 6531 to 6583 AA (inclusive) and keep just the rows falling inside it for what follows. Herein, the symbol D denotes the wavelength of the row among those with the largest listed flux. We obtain 6549.5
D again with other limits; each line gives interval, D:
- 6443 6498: 6484.5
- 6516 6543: 6519.5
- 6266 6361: 6347.0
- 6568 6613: 6599.5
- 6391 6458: 6407.0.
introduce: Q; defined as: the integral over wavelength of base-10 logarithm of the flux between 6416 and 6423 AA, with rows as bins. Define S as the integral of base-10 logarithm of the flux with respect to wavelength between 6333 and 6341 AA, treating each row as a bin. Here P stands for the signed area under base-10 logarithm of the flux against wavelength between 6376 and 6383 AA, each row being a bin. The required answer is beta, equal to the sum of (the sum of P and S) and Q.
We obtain 35.08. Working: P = 11.1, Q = 11.2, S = 12.7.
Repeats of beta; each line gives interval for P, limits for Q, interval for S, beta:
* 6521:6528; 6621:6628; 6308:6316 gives 35.54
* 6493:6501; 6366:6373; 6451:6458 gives 34.98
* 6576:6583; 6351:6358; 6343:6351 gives 35.45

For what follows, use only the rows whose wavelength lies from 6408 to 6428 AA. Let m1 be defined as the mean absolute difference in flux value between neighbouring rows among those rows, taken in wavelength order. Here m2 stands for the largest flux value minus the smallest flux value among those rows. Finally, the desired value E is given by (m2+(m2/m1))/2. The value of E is 2.9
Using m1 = 1.1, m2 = 3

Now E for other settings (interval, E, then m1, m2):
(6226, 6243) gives 5.1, 1.4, 6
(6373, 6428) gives 5.1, 1.3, 6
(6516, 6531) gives 2.6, 1.2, 3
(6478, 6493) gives 6.2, 2.6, 9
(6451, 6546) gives 7.5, 1.5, 9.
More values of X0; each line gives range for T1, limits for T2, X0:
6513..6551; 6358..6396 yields 17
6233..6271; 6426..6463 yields 135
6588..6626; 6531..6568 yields 6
